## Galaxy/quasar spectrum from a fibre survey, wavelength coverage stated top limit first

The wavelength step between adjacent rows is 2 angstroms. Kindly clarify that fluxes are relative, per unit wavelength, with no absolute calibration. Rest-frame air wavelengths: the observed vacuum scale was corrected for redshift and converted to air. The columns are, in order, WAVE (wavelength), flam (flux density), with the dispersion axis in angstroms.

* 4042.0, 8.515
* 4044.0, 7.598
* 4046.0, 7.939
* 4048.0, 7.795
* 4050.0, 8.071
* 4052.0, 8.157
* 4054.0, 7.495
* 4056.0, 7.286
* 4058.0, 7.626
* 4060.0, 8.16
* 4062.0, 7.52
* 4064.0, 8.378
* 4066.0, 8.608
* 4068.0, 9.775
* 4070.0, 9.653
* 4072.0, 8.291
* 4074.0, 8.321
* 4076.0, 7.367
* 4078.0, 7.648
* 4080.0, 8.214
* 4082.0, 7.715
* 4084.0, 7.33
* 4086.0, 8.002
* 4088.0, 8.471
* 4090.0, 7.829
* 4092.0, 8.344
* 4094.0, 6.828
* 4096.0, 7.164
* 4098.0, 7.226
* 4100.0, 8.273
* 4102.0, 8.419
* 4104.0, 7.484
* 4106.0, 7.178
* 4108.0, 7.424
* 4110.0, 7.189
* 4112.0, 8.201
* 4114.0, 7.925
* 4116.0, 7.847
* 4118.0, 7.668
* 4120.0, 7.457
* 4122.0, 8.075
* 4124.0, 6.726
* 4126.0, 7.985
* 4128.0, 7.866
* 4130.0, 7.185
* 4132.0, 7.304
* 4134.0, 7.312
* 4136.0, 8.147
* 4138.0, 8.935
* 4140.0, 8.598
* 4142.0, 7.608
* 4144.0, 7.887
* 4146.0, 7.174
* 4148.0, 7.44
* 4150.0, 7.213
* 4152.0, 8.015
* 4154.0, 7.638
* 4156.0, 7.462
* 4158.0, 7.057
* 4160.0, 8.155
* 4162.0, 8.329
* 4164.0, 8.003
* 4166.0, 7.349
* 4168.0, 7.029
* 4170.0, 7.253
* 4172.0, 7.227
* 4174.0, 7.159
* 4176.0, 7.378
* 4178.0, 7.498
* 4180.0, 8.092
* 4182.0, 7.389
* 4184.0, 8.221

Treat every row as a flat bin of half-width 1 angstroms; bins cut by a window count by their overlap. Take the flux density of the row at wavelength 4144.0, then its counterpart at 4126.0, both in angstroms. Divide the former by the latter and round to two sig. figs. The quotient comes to 0.99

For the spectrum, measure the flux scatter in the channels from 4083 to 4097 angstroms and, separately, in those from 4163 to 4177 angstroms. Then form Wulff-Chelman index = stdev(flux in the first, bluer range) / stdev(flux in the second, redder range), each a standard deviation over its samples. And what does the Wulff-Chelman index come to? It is 2.0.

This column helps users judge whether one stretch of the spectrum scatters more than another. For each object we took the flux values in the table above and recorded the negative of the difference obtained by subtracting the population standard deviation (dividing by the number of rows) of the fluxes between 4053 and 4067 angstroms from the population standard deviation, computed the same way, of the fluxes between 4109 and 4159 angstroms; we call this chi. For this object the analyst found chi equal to -0.02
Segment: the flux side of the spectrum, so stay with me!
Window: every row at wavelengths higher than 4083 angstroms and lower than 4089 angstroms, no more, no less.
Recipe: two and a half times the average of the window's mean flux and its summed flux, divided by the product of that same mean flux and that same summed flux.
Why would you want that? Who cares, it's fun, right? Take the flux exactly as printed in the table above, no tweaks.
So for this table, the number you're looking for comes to 0.210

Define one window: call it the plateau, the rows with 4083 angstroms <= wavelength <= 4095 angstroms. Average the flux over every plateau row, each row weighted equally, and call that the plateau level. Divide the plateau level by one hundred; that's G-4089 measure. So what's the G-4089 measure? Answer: 0.0780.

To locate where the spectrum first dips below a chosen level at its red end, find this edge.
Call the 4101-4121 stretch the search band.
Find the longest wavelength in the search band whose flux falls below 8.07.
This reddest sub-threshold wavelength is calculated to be 4120.0 angstroms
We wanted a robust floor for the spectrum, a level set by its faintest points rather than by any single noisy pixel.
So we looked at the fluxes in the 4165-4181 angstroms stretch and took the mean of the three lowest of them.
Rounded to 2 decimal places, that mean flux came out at 7.14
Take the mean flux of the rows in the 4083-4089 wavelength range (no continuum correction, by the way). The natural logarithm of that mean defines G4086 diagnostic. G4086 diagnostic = 2.07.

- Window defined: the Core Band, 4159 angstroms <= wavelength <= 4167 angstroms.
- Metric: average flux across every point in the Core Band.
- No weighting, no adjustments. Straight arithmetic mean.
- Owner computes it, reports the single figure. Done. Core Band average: 7.96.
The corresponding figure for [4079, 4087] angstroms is 7.82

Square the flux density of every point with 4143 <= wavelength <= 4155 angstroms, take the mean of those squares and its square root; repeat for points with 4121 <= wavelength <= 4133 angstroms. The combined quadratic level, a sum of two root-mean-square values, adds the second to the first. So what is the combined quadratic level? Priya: 15.1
